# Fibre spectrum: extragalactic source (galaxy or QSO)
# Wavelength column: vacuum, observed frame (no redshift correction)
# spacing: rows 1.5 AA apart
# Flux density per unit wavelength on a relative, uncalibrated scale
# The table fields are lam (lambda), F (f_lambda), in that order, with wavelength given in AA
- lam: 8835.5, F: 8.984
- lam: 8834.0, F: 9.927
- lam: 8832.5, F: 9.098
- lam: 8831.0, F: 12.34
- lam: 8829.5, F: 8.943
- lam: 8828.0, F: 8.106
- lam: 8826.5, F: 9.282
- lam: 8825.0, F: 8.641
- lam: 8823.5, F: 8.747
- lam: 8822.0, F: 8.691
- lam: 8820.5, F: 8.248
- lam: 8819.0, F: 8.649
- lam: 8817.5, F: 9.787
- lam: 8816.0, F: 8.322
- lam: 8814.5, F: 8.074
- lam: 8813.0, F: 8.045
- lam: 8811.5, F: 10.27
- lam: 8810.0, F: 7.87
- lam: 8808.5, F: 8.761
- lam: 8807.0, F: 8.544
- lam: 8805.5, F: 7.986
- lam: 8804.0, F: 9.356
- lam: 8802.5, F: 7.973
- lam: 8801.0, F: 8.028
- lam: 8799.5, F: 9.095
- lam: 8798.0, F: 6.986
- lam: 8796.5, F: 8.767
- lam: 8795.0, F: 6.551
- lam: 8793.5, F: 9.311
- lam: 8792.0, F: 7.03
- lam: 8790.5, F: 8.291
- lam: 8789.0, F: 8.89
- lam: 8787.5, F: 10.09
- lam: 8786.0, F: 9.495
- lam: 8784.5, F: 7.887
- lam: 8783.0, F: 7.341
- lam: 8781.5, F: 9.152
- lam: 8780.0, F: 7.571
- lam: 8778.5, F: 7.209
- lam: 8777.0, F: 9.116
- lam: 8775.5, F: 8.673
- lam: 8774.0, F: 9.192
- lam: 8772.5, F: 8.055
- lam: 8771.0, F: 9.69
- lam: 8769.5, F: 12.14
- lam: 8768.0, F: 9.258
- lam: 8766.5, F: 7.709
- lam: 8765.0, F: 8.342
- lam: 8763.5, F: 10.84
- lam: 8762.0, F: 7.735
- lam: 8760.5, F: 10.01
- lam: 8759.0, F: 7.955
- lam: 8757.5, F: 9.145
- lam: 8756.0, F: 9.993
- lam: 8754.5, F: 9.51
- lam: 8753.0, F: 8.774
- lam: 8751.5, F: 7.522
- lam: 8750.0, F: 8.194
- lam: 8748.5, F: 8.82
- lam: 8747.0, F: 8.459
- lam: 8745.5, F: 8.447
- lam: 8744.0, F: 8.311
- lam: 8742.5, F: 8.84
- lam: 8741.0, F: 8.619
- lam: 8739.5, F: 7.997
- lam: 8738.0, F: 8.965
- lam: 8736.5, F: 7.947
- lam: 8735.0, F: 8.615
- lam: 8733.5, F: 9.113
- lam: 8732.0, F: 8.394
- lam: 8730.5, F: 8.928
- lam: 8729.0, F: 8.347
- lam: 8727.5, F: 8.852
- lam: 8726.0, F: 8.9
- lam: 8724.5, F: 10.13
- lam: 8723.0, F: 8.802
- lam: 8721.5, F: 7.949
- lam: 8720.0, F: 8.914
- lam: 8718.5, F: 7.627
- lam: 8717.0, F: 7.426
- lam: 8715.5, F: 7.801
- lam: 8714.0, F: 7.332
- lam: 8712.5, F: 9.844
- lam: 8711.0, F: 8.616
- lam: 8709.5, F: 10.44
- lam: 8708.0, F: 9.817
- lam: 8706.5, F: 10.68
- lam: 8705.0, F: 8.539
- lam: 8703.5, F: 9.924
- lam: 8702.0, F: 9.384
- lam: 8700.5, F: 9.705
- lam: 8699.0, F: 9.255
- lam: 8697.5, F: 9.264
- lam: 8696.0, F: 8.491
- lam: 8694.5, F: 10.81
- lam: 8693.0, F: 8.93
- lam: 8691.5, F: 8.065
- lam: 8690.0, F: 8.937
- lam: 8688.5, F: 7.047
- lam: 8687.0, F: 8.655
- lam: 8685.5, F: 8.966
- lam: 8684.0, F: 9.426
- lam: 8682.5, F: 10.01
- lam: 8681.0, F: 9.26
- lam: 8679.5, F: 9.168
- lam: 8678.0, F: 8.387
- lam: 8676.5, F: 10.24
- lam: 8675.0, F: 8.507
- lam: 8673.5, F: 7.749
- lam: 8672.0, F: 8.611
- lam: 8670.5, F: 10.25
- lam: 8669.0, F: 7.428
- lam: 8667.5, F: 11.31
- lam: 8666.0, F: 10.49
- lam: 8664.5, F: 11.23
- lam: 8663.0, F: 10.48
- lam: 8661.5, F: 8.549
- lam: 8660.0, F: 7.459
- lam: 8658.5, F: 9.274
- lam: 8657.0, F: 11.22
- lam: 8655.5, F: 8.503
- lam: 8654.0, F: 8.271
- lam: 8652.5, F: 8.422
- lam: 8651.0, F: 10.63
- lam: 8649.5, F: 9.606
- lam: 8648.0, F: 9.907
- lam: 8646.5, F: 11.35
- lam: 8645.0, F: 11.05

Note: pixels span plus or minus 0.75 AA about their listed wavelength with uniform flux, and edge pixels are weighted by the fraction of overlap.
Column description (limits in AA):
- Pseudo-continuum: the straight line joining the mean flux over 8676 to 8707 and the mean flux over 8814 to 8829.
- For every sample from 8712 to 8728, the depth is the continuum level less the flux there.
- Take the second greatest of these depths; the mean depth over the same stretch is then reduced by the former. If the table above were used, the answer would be -1.1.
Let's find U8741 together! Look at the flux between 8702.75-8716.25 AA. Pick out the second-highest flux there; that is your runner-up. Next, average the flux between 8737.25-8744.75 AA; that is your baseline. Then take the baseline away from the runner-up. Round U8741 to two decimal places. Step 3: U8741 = 1.89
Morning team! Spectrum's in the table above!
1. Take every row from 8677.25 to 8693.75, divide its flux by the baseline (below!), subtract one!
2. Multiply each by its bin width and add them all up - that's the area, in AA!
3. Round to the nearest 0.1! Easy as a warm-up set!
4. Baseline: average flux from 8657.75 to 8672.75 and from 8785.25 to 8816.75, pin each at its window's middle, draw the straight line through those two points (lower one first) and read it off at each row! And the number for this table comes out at -1.0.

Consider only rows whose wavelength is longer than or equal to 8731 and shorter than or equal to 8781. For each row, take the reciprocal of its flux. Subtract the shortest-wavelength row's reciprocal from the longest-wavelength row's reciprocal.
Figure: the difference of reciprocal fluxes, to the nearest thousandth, 0.013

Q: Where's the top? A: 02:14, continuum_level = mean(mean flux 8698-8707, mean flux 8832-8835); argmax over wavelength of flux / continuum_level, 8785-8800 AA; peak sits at 8787.5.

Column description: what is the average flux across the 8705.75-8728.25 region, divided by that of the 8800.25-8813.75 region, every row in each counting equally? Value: 1.04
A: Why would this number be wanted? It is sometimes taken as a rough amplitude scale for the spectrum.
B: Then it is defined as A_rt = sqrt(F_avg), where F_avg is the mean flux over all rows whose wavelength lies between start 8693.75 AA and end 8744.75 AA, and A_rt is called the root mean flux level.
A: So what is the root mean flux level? 2.98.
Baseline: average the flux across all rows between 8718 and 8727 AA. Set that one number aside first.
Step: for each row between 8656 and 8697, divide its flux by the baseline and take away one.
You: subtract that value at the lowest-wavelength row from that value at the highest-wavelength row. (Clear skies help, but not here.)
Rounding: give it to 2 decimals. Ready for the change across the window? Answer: -0.31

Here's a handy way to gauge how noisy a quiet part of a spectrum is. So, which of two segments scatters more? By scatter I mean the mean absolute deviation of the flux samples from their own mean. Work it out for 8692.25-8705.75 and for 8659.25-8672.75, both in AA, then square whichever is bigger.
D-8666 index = 1.8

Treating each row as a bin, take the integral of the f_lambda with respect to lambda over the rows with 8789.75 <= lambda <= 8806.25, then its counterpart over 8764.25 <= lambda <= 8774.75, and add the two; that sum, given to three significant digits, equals 231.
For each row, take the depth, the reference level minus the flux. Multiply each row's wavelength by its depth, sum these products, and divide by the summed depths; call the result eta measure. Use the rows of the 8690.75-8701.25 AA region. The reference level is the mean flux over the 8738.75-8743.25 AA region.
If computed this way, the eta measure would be 8697.2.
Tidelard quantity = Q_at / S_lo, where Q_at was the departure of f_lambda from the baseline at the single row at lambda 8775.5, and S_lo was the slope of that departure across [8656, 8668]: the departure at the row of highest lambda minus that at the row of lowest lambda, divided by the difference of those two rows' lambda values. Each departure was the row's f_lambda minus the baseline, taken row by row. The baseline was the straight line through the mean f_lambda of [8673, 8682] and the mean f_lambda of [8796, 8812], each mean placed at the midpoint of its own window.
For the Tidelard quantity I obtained 7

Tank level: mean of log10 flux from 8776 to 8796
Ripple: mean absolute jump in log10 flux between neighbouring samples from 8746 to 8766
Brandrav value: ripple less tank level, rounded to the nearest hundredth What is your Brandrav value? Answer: -0.85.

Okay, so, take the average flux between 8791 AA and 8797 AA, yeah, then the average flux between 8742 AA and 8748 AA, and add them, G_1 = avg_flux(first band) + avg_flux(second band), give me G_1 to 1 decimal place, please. 16.4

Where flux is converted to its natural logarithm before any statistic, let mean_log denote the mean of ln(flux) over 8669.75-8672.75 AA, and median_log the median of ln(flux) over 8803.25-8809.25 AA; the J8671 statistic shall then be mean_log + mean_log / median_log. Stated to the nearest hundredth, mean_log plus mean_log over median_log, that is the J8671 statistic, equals 3.28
